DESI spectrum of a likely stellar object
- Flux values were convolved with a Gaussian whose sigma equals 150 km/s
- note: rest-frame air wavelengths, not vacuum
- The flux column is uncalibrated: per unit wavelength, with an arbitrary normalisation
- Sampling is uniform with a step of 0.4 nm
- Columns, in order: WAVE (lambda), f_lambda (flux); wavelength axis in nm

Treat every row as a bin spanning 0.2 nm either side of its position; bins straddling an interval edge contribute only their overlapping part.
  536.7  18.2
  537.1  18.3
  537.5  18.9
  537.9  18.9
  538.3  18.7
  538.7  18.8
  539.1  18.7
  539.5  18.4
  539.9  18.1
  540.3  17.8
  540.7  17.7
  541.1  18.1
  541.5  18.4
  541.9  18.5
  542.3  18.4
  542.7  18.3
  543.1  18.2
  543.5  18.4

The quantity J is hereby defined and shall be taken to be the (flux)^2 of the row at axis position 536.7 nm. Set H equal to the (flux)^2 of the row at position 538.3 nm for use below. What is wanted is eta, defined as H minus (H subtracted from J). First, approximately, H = 350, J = 331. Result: 368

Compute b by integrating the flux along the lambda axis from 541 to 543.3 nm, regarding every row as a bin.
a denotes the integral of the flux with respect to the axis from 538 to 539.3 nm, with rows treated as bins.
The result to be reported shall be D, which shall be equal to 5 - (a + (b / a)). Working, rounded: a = 24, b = 42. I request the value -21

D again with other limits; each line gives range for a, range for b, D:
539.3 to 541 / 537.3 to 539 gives -27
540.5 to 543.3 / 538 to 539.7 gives -47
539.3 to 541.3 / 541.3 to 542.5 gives -32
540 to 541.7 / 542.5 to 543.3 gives -26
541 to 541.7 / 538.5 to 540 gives -10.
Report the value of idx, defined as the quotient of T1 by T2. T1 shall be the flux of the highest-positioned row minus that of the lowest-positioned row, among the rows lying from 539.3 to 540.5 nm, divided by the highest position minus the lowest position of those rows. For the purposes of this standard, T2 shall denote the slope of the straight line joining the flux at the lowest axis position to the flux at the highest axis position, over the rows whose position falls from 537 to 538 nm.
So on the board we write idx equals -1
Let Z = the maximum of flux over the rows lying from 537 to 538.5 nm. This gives 18.9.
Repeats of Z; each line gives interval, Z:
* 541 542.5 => 18.5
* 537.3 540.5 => 18.9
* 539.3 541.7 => 18.4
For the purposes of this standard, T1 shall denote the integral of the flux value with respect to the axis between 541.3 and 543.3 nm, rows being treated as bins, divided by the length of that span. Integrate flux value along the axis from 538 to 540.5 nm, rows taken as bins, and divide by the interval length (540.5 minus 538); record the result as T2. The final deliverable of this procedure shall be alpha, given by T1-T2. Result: -0.08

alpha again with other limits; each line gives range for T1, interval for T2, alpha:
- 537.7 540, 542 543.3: 0.31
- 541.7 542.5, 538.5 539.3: -0.30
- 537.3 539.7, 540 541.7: 0.73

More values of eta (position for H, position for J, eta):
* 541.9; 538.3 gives 335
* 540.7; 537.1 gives 292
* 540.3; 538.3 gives 284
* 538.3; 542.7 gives 364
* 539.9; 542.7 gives 320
